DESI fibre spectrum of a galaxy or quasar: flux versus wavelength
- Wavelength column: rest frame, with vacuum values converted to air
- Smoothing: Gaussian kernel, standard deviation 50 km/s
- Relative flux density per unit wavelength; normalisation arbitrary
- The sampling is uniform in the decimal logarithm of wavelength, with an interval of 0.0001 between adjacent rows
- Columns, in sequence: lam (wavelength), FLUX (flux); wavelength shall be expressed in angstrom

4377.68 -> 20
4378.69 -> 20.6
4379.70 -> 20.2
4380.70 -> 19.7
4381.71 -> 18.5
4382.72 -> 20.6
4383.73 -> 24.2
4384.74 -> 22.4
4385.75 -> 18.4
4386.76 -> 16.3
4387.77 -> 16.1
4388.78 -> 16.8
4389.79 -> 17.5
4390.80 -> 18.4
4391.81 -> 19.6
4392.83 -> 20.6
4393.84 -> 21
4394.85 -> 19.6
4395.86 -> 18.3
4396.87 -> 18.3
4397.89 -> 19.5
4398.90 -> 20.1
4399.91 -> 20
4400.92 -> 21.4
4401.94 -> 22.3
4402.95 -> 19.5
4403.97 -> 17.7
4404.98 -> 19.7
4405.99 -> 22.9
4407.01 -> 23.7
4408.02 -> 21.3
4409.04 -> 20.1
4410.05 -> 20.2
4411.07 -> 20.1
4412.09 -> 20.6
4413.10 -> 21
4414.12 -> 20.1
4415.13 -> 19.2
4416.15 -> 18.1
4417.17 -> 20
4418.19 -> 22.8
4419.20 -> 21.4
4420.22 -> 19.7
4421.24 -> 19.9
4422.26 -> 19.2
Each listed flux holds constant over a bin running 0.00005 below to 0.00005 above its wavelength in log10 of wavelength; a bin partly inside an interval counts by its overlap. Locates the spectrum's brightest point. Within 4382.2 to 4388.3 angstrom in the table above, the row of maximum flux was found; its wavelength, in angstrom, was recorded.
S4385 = 4383.73 angstrom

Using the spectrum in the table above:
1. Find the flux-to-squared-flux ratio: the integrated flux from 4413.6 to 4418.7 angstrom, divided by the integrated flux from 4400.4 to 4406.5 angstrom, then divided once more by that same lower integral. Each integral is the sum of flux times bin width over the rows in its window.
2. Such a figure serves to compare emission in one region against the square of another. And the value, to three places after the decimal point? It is 0.006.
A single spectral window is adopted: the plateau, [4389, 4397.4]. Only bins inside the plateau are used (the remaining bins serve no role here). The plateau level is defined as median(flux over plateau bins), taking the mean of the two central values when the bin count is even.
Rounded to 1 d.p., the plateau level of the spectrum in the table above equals 19.0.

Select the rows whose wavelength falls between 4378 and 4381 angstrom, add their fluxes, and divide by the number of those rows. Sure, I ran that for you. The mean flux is 20.2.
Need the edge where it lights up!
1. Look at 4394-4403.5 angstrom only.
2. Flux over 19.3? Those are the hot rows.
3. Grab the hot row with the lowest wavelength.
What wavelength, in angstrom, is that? 4394.85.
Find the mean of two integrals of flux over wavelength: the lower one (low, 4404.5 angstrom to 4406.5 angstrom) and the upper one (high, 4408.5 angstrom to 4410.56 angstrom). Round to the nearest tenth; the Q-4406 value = 42.1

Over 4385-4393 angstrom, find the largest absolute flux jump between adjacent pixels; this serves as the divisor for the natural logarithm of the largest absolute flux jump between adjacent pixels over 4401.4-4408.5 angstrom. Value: 0.6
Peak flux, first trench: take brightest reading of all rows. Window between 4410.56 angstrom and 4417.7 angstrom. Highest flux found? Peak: 21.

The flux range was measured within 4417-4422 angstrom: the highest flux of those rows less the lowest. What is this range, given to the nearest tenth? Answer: 3.1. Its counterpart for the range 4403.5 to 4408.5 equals 6.0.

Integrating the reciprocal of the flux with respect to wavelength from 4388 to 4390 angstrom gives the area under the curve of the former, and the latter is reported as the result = 0.118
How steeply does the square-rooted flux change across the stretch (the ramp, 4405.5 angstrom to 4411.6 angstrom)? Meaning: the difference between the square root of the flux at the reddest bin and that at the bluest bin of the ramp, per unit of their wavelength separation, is -0.059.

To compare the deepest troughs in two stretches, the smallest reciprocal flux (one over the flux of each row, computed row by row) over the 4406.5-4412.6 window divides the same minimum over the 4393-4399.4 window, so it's 1.13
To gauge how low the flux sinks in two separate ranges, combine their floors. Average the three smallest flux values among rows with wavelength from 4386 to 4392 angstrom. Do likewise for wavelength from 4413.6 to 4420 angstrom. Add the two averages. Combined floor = 35.5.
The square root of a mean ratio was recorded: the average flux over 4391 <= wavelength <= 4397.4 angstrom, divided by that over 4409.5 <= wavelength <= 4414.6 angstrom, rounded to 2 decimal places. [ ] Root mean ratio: 0.98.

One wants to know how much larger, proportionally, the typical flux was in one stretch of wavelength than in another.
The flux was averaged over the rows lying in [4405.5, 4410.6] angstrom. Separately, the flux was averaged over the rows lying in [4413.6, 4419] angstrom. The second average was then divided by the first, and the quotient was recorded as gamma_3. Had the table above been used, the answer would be 0.93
